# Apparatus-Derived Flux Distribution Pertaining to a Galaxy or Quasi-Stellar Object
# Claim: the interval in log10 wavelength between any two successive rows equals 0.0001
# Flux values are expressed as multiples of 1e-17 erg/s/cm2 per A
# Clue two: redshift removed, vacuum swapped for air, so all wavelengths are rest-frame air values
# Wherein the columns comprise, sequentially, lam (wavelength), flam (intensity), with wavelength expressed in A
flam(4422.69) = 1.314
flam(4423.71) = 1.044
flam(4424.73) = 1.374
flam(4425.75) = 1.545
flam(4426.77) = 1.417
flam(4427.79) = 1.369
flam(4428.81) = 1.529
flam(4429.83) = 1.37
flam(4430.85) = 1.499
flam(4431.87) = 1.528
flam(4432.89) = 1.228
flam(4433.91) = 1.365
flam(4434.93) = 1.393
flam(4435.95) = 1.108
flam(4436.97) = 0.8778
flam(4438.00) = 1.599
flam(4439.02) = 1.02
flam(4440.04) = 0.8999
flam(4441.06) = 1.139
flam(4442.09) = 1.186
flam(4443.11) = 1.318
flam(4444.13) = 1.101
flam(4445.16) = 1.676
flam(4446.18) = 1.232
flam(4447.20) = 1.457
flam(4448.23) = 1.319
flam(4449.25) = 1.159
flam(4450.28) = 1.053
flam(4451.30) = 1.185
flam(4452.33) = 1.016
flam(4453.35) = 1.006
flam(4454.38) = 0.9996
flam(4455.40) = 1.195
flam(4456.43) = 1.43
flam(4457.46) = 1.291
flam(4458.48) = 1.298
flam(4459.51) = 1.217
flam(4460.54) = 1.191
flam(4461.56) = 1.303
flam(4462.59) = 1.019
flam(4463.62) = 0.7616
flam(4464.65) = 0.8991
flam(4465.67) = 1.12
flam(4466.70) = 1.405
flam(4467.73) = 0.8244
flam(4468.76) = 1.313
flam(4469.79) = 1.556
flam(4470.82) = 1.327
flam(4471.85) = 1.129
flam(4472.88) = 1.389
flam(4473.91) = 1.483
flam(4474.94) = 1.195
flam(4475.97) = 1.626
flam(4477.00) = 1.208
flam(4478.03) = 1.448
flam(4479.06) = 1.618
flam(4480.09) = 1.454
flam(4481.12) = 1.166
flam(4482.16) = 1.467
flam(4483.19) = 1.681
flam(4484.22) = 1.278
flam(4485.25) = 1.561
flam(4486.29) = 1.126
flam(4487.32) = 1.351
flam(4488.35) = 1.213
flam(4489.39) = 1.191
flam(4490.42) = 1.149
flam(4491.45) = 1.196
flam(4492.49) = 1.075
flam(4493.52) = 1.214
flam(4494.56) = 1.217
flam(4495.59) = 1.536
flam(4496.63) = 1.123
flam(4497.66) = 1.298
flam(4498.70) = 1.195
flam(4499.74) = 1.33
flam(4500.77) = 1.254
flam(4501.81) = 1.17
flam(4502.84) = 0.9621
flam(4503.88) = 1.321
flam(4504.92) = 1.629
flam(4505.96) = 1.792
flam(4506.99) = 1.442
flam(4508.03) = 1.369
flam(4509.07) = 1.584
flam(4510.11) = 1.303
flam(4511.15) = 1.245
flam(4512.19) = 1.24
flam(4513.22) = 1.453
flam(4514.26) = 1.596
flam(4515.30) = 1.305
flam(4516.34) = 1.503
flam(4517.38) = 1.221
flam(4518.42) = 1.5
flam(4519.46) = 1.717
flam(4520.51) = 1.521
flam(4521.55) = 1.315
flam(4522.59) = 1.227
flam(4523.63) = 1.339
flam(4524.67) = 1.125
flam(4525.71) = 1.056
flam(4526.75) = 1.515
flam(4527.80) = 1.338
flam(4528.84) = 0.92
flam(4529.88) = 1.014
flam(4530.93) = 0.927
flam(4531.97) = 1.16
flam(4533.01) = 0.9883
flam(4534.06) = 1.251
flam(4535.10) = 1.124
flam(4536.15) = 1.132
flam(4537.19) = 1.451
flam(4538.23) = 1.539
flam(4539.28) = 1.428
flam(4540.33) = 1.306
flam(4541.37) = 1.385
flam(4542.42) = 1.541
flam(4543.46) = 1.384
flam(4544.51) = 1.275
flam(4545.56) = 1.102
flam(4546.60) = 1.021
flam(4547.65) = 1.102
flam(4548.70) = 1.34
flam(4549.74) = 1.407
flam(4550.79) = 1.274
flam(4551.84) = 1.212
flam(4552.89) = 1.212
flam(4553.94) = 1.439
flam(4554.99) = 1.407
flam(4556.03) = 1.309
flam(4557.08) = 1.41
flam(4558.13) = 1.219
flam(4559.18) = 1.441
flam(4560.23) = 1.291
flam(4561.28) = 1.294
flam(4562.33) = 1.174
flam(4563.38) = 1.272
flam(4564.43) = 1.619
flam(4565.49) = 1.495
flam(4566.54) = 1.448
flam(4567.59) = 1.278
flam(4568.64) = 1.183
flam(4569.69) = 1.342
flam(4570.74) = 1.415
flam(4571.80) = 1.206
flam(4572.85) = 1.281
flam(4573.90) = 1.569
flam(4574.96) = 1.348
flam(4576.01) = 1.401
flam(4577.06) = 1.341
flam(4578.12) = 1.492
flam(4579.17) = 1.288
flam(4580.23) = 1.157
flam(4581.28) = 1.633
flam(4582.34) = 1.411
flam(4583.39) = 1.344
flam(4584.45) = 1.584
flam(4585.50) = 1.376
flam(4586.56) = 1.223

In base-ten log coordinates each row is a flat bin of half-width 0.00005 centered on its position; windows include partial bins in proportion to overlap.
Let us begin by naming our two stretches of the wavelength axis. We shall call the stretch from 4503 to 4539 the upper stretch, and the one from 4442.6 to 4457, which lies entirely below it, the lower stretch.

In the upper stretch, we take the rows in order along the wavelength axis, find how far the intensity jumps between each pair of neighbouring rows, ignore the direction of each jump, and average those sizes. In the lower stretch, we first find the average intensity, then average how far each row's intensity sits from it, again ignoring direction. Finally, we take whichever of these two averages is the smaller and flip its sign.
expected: -0.15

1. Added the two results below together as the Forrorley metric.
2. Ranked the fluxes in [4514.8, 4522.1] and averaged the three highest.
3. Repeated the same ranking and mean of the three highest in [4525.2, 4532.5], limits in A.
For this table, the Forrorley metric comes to 2.92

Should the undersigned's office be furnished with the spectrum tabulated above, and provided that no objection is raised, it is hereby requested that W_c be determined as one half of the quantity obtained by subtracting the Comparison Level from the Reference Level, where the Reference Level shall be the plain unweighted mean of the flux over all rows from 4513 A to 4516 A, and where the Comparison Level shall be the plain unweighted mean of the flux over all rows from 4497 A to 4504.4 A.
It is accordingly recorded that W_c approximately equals 0.12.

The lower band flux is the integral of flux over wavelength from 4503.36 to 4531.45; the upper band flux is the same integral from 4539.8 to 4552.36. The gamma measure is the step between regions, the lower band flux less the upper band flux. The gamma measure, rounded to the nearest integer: 22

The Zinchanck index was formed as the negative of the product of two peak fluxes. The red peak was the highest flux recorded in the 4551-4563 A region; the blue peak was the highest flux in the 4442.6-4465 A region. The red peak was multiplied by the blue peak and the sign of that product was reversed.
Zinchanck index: -2.42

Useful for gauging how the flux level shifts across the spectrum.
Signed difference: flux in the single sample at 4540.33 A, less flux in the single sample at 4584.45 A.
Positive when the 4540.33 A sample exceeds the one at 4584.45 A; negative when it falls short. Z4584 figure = -0.3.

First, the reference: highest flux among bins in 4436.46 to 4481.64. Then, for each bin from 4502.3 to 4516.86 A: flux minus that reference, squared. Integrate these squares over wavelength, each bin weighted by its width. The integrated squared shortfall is 1.61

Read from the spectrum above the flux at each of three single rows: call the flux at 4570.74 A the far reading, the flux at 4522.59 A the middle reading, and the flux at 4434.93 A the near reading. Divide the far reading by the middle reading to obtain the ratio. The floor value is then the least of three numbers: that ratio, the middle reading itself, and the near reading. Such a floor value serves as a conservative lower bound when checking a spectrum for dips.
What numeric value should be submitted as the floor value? 1.15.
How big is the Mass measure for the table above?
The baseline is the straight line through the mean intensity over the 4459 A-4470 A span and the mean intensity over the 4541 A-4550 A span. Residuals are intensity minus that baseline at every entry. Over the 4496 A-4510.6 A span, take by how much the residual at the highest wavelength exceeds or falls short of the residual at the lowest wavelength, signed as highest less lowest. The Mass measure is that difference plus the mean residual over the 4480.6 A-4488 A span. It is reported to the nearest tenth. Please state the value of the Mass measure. 0.4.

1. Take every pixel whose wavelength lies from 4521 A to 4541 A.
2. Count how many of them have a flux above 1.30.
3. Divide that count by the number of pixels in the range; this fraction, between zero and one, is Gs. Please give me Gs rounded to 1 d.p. 0.4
